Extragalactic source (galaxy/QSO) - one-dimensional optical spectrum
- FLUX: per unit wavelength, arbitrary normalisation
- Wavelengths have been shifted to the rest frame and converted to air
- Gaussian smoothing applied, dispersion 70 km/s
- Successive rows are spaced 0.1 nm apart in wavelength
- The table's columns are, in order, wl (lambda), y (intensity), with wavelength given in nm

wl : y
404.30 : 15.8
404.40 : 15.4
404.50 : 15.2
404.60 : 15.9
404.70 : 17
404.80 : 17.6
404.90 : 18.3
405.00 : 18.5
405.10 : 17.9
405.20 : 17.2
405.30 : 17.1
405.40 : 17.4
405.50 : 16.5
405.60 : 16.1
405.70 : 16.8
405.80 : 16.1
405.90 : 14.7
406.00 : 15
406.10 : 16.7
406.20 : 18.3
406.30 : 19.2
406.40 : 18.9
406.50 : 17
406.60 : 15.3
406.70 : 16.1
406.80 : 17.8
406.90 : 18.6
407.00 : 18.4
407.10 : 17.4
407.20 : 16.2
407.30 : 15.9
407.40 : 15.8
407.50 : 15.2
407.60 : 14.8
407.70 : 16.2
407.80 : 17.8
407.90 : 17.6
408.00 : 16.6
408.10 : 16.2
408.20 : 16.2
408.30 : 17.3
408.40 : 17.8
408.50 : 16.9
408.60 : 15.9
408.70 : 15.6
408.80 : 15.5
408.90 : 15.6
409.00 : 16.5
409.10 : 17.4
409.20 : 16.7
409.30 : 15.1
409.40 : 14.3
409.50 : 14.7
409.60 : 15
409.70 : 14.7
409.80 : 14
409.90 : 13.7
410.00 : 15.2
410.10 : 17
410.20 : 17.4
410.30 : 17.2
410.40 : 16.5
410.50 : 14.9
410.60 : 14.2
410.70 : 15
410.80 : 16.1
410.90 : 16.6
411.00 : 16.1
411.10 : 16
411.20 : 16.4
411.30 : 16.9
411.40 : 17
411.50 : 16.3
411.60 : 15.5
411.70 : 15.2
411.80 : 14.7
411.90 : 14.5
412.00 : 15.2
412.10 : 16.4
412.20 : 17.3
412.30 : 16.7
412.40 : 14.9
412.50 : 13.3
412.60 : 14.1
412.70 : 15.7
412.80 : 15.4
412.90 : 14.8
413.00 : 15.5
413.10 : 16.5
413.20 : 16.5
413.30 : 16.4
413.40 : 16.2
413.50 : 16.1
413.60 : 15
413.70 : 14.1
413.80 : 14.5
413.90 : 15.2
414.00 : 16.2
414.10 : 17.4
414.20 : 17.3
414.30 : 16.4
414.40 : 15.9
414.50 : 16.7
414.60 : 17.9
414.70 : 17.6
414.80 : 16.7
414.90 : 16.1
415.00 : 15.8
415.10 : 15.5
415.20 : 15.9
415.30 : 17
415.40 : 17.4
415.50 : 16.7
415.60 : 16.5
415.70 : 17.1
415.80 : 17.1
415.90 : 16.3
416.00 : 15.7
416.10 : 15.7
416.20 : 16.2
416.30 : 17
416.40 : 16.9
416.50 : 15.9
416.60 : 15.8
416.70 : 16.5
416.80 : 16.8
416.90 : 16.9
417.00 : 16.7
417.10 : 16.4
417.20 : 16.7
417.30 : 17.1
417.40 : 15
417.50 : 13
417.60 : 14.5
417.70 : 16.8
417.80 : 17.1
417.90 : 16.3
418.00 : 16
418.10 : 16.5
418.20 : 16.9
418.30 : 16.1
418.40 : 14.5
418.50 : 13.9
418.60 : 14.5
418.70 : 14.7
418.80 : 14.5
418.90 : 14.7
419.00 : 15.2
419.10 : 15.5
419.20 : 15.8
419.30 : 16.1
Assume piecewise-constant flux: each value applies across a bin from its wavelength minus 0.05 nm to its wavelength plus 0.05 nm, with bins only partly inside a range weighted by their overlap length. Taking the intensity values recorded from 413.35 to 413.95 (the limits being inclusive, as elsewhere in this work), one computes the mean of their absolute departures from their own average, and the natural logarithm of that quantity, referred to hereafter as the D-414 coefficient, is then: -0.4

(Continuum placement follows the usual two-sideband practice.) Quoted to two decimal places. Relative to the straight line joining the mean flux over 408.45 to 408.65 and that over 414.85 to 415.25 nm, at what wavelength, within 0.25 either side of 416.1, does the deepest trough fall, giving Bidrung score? 416.00 nm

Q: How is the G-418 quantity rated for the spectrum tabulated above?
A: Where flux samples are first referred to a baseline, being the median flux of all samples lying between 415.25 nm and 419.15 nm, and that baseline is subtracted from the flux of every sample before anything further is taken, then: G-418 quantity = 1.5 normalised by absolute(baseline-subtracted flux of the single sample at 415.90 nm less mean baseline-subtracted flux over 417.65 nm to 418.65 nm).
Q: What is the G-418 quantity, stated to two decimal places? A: 3.41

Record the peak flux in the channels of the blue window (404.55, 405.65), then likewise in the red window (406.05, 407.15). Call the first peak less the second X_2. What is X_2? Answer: -0.70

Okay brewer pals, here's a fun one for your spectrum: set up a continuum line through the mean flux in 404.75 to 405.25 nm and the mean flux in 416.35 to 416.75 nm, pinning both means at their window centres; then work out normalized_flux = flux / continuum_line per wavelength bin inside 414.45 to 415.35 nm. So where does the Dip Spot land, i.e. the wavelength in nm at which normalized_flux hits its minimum 415.10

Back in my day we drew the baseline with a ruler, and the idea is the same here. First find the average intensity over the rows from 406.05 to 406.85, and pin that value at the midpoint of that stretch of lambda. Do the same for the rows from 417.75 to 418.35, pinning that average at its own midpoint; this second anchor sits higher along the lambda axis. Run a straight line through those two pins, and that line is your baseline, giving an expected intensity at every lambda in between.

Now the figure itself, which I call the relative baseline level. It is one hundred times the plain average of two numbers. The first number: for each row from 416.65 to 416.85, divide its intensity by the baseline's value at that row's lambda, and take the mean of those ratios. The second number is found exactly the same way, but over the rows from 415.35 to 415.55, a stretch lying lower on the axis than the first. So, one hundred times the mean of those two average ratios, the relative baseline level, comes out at 101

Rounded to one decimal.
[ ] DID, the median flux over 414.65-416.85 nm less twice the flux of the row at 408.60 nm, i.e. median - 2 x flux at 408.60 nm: -15.3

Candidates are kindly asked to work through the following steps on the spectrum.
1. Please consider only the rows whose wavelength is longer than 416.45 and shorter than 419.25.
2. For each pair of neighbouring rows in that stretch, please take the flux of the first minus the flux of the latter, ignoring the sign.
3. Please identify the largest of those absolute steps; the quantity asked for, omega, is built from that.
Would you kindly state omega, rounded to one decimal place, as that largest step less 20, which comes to -17.7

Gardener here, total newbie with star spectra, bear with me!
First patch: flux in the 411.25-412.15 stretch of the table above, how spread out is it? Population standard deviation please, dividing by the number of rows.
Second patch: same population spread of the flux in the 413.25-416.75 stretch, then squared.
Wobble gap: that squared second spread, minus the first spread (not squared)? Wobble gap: -0.18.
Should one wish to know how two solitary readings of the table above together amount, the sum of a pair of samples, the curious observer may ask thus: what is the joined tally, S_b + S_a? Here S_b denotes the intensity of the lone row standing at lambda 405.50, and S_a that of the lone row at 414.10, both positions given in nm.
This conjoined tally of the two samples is 34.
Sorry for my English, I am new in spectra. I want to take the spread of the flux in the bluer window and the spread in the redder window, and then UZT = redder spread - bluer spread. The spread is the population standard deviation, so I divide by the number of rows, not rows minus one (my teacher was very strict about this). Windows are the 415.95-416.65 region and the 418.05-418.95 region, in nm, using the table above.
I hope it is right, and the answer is 0.48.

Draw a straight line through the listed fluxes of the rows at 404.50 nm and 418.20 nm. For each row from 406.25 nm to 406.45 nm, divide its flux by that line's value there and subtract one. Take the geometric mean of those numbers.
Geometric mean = 0.23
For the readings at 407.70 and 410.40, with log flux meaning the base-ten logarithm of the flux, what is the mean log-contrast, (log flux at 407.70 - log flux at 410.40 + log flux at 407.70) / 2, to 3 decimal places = 0.601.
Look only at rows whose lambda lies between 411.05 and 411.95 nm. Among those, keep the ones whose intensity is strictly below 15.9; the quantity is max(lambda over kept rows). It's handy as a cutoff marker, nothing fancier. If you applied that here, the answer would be 411.90 nm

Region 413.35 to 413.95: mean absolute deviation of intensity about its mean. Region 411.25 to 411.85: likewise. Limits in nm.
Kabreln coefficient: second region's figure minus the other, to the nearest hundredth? 0.15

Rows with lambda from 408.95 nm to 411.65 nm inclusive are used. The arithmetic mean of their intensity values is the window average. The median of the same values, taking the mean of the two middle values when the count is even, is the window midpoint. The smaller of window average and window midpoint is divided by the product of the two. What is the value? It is 0.0621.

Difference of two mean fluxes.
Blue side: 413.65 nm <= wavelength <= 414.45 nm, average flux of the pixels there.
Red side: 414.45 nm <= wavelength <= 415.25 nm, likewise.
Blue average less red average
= -0.65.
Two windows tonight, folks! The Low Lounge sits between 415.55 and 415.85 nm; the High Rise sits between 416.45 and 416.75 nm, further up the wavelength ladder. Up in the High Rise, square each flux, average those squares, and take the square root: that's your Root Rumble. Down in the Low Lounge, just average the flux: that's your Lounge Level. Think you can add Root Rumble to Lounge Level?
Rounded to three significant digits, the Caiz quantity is 33.0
